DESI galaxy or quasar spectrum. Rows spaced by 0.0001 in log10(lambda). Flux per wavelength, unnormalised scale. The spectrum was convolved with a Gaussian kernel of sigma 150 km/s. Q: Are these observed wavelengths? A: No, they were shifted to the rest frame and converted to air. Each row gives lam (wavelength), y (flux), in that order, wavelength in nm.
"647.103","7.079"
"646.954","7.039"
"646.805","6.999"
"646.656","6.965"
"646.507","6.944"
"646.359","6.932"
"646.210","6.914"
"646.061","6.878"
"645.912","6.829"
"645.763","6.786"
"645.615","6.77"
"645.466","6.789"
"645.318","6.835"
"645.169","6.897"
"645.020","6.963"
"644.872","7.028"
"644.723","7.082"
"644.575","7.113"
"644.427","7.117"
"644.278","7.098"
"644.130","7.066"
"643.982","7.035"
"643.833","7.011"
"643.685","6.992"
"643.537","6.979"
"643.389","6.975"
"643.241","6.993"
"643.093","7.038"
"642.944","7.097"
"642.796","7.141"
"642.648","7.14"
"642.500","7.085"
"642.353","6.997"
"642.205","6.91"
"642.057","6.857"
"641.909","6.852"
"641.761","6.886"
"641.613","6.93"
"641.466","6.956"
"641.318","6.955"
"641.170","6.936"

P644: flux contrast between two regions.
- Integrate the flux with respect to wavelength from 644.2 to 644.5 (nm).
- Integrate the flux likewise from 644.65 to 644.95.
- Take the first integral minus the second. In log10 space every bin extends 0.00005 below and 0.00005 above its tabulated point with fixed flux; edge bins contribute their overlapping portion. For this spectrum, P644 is 0.01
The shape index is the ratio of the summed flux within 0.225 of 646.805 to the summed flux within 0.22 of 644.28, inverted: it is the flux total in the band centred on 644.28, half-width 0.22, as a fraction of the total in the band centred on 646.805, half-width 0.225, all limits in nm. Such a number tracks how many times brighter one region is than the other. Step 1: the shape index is 1.01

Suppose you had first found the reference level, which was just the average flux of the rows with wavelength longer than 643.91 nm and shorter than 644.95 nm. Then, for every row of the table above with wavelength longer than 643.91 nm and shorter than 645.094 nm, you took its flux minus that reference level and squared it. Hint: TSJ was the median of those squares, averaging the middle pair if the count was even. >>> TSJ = 0.001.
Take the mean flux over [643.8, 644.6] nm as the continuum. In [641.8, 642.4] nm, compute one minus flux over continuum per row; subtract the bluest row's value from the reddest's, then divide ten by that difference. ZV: -488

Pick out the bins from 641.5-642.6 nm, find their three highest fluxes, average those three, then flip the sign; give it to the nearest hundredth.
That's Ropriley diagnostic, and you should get -7.00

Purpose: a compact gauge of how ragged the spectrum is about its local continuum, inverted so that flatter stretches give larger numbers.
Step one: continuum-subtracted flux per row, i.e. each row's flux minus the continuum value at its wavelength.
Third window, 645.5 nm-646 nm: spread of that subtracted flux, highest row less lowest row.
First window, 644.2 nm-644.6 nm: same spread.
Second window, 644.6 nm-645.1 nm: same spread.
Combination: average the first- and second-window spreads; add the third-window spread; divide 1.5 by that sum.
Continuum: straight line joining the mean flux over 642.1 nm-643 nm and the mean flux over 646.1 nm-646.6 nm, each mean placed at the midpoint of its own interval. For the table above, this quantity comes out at 11.0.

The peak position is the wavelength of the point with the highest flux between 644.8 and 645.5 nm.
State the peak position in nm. 644.872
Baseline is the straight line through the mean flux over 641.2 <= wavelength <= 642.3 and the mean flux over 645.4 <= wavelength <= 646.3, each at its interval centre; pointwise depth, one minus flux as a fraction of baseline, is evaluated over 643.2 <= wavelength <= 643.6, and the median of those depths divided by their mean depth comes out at 1.00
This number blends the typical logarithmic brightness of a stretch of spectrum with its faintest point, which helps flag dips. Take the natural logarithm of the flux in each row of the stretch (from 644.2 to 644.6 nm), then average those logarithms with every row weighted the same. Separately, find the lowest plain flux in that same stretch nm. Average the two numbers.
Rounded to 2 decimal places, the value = 4.53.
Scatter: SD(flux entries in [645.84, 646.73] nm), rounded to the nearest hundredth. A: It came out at 0.05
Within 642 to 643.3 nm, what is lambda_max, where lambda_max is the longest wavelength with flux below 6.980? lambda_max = 642.205 nm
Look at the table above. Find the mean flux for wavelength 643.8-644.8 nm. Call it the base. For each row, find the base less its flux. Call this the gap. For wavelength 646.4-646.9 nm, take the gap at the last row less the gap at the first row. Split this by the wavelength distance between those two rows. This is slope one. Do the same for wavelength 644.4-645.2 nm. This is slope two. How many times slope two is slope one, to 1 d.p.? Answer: -0.6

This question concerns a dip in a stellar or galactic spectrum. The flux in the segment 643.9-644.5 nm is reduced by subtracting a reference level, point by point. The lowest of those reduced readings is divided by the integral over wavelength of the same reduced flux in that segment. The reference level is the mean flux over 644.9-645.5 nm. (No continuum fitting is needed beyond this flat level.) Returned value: 1.3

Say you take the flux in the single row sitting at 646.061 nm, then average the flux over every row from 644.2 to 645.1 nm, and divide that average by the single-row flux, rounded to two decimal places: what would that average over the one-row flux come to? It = 1.03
